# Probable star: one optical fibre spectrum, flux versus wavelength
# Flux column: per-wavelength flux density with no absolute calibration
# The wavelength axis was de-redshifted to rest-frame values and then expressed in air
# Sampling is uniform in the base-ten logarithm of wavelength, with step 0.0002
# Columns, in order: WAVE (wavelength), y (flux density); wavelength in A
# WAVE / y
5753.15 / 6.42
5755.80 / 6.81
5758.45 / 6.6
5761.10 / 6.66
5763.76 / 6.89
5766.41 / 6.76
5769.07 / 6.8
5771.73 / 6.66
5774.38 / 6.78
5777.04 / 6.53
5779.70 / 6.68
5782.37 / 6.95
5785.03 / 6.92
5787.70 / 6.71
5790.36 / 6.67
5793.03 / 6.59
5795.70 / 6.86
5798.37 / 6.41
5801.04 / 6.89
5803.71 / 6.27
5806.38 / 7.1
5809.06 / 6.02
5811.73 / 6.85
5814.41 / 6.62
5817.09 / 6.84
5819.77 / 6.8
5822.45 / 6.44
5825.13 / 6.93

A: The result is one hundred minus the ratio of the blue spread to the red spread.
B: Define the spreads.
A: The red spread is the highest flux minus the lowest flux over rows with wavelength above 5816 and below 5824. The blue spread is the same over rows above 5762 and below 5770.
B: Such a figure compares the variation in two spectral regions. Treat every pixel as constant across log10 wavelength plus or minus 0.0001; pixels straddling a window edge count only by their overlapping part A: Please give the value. 99.7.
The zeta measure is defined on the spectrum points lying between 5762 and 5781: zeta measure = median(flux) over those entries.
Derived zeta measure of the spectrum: 6.76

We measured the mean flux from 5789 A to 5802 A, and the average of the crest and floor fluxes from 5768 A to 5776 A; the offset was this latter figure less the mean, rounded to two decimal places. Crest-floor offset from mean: 0.05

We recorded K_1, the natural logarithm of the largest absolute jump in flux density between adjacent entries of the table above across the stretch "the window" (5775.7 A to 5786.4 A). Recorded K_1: -1.31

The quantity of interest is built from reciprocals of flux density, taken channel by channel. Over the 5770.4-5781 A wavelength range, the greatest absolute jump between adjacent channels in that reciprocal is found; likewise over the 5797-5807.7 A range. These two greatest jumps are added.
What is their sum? 0.0243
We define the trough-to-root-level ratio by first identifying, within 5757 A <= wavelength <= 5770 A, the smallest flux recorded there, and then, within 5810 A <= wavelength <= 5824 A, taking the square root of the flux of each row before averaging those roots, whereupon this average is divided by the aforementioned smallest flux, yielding 0.392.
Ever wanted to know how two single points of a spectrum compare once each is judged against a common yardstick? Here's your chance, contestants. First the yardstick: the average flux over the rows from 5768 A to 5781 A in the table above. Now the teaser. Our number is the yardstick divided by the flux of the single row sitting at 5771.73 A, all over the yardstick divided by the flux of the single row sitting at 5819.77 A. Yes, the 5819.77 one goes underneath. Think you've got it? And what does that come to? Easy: 1.02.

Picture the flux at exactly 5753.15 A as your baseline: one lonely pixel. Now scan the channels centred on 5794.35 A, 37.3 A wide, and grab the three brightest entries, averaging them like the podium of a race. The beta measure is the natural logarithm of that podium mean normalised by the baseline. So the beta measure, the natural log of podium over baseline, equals 0.09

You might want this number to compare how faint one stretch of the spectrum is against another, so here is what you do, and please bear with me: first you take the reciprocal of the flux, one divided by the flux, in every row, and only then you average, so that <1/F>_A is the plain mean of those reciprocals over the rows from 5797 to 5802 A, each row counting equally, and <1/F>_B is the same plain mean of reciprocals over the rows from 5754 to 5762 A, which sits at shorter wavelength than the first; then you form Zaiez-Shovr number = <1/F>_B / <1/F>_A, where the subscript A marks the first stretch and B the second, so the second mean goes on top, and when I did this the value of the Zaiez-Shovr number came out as 0.993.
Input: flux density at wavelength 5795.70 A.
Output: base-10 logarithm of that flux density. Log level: 0.8363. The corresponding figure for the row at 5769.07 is 0.8325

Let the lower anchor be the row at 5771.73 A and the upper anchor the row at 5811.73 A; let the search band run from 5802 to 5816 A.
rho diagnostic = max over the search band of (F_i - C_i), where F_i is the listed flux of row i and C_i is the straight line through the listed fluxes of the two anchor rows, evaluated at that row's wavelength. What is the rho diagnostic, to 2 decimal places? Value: 0.28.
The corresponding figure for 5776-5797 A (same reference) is 0.24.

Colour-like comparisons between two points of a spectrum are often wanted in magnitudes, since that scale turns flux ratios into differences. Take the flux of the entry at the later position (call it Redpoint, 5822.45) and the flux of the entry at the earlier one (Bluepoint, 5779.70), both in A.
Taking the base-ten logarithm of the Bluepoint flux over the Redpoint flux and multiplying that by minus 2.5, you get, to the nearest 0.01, -0.04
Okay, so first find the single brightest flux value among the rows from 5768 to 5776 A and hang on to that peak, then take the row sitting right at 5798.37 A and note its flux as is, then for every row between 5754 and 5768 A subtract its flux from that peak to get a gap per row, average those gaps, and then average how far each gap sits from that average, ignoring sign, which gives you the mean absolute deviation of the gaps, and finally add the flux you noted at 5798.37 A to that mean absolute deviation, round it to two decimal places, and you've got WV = 6.50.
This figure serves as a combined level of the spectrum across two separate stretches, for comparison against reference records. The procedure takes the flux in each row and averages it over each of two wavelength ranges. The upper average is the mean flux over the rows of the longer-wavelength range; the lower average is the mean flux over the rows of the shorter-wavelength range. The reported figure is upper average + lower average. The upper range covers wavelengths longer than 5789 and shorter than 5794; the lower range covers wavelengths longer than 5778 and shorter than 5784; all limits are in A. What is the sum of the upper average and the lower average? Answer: 13.4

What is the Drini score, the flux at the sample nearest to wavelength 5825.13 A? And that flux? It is 6.93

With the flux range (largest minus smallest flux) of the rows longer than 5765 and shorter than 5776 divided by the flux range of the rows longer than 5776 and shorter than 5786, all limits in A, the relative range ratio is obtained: 0.33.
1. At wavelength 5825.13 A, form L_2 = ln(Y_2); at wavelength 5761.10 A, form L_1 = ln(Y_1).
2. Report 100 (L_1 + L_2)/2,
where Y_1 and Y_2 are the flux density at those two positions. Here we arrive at 192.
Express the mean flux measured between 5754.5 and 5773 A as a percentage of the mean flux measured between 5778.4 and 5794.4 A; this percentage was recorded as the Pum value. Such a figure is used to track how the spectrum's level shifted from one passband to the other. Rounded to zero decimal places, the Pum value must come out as 100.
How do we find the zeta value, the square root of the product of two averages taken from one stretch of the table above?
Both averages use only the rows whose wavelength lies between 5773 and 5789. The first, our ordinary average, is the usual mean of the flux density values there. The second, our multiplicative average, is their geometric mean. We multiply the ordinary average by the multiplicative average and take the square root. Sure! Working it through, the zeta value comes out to 6.76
